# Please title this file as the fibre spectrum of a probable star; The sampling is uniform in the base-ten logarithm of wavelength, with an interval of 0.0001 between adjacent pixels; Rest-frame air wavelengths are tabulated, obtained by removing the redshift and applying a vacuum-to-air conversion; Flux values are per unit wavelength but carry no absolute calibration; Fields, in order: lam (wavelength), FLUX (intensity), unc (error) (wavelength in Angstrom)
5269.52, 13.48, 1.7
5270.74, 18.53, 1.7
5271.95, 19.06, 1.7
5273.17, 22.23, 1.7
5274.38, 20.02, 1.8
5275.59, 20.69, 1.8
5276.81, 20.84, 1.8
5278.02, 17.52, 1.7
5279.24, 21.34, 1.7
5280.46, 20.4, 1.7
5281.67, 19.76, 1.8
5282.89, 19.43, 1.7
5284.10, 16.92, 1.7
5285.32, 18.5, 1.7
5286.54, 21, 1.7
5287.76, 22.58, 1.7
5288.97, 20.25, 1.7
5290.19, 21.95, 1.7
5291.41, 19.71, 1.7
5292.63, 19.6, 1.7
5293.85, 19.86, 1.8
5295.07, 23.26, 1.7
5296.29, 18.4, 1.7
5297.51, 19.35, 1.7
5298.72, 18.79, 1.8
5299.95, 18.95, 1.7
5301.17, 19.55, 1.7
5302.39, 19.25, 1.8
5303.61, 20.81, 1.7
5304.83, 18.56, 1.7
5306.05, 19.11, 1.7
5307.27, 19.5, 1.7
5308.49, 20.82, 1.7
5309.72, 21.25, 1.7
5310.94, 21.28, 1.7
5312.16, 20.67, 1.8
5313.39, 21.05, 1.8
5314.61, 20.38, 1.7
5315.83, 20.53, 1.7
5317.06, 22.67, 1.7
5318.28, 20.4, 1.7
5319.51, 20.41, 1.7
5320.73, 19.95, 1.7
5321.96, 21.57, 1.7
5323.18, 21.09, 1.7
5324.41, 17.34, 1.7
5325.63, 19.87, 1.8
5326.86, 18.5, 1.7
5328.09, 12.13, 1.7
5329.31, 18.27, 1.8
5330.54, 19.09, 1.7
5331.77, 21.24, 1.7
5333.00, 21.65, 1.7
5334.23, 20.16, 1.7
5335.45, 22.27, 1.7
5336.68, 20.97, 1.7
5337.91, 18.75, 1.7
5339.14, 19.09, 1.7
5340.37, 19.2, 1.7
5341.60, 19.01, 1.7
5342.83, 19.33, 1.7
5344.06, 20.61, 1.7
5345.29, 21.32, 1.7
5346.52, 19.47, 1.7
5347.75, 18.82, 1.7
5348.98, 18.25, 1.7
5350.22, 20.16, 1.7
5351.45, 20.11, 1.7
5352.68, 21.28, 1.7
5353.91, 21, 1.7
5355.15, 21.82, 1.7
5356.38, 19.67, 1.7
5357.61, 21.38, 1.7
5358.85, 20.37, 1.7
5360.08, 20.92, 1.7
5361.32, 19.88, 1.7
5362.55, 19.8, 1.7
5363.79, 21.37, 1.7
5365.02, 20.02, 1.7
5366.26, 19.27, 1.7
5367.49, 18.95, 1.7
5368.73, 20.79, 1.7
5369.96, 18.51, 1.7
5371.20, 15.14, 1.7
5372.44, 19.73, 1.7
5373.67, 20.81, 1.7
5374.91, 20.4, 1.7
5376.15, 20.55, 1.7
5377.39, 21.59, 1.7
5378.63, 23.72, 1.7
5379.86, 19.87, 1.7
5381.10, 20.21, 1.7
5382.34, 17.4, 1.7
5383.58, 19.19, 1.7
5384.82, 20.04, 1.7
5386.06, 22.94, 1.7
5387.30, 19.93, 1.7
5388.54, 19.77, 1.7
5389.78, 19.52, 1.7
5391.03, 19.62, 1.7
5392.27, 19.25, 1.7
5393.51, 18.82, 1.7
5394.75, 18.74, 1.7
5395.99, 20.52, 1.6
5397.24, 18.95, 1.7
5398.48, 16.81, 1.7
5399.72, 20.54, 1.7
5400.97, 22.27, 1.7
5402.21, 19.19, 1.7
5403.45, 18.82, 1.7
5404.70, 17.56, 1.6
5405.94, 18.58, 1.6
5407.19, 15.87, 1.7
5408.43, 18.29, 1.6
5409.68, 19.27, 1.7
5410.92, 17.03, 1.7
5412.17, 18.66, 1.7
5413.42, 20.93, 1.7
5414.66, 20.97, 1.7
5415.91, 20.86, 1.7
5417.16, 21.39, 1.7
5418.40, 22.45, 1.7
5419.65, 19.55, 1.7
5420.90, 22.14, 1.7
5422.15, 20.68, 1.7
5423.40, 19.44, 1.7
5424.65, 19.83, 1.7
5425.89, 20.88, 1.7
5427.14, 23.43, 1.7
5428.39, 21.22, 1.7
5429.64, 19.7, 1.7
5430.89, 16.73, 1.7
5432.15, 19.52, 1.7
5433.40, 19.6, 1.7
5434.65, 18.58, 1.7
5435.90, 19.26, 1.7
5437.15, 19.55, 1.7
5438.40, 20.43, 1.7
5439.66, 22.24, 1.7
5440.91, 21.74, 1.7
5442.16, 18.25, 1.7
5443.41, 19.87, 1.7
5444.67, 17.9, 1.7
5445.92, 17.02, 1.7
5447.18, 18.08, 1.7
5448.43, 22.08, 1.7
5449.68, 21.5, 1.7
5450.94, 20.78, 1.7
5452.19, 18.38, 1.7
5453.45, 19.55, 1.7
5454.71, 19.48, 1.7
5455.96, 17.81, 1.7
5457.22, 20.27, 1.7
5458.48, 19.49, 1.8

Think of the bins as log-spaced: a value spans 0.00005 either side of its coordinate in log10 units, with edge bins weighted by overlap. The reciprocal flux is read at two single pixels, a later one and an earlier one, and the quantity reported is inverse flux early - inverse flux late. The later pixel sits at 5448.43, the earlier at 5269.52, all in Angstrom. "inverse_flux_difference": 0.029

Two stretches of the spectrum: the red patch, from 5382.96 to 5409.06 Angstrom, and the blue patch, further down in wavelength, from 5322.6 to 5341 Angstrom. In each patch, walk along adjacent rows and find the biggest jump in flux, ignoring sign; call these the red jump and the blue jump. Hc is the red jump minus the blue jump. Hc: -3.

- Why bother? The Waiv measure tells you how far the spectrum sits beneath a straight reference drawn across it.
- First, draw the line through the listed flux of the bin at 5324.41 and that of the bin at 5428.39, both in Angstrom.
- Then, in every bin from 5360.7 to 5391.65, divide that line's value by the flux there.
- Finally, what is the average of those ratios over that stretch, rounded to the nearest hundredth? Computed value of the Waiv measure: 0.97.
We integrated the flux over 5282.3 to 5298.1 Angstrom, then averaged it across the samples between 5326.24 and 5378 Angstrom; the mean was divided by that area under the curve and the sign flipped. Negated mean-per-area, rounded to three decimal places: -0.062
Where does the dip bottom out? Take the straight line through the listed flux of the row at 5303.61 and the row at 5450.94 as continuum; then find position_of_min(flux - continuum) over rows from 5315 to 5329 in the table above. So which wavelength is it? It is 5328.09 Angstrom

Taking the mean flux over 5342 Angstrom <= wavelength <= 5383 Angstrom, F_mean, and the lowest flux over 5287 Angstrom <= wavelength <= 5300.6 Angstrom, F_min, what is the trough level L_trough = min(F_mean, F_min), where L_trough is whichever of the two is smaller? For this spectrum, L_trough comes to 18.4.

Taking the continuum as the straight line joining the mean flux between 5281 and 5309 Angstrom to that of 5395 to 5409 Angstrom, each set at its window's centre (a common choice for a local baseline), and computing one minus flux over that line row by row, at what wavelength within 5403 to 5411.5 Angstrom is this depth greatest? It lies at 5407.19 Angstrom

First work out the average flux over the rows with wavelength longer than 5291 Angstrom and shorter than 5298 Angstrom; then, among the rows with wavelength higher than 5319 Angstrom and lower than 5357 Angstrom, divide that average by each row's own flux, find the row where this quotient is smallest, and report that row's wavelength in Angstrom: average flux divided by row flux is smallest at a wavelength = 5335.45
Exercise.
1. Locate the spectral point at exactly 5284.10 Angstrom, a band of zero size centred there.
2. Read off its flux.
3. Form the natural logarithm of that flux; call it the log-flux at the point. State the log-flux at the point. 2.83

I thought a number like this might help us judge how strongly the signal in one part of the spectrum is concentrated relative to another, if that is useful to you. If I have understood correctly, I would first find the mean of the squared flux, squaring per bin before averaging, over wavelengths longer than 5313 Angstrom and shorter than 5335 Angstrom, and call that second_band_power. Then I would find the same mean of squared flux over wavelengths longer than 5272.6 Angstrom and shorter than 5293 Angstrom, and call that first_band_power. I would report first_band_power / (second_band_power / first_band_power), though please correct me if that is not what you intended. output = 421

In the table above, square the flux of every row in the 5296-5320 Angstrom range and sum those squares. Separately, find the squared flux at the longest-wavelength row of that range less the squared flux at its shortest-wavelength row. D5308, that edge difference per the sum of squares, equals 0.010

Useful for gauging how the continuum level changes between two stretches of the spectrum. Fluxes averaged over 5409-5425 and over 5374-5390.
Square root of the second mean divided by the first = 1.00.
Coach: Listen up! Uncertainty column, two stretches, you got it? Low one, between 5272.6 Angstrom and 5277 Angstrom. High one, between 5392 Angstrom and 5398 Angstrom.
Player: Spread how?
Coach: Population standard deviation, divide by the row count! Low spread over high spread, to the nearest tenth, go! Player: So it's 1.1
